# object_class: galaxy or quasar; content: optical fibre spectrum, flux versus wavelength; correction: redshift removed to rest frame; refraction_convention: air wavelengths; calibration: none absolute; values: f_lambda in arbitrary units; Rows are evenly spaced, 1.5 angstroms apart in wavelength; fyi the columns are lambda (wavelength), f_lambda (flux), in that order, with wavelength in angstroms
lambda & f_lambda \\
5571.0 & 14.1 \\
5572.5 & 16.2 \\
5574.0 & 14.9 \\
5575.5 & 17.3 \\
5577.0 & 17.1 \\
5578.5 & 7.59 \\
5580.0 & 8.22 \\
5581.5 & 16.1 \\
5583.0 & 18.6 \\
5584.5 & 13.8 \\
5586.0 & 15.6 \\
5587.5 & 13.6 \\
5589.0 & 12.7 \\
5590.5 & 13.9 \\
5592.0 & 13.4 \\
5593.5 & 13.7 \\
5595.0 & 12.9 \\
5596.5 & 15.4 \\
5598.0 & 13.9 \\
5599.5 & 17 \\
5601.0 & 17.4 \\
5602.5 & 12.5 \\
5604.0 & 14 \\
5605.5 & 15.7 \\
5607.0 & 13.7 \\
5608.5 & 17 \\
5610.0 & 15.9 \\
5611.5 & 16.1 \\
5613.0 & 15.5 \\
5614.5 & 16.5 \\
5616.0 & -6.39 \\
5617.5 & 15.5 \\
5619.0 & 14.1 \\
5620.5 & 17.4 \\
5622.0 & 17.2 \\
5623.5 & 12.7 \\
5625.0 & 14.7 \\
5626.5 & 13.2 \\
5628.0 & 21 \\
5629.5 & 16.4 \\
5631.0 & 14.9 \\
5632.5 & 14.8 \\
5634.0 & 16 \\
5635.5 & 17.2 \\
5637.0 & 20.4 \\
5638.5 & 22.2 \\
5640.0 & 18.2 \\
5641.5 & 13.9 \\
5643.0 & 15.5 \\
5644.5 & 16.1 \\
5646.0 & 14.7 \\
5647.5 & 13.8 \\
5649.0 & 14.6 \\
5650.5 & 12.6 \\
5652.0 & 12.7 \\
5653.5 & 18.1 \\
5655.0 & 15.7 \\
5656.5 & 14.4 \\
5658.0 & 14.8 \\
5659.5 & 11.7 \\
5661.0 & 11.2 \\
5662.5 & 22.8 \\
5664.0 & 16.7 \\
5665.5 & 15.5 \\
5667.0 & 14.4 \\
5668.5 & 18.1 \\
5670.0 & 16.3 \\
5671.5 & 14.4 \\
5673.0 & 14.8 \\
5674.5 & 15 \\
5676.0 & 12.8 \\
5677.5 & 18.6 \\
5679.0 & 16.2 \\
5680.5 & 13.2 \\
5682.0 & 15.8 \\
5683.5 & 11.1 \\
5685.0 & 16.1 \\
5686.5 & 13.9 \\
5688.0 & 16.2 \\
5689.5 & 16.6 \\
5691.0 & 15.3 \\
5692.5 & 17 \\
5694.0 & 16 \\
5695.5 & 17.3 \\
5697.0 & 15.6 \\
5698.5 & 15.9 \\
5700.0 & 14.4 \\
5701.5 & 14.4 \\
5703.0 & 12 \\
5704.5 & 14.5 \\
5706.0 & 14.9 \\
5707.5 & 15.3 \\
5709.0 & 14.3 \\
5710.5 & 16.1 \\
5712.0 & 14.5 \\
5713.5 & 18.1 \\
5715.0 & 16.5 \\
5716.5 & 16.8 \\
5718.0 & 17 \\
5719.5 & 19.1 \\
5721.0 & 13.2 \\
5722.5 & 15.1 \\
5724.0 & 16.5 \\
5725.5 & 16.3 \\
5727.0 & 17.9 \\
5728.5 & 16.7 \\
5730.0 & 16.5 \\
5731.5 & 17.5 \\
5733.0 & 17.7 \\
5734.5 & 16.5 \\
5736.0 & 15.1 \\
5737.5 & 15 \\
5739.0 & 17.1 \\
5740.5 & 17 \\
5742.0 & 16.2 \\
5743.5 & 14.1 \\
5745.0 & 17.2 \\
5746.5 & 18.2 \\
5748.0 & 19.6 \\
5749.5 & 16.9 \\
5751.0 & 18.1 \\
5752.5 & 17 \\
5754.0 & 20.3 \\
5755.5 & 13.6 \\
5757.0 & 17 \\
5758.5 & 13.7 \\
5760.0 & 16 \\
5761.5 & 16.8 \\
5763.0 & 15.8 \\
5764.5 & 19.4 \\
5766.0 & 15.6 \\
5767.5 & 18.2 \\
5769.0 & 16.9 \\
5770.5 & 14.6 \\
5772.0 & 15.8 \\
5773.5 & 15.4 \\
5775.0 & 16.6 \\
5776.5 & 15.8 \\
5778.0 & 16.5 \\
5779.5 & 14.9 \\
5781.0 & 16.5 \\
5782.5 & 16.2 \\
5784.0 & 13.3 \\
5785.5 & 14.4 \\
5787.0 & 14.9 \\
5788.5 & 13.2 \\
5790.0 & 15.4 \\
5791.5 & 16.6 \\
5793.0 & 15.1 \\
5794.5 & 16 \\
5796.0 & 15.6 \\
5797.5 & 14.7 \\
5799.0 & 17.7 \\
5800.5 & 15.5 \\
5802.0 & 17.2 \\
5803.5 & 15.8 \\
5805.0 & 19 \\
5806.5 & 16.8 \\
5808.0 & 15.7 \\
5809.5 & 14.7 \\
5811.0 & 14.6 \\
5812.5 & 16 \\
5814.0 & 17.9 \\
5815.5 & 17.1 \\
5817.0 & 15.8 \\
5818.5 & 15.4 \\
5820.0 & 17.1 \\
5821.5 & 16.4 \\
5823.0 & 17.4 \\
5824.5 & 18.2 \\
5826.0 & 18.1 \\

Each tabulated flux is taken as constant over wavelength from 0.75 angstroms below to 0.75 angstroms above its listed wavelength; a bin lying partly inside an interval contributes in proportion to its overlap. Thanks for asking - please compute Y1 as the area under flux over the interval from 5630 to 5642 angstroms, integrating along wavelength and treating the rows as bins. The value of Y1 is 207.0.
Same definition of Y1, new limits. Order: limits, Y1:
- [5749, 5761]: 198.9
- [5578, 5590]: 160.9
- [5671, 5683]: 180.4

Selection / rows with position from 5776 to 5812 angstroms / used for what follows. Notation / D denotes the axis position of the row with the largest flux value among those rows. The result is 5805.0 angstroms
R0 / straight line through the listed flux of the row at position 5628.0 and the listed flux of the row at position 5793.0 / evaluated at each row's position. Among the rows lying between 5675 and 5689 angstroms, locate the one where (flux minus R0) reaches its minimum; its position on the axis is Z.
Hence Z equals 5683.5 angstroms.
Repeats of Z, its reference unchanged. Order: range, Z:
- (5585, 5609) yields 5589.0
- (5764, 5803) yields 5784.0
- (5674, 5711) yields 5683.5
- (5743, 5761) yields 5755.5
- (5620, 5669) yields 5661.0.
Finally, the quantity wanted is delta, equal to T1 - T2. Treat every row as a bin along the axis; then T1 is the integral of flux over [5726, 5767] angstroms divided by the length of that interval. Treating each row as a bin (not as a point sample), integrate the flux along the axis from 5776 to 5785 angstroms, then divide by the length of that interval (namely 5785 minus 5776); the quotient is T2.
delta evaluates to 1.3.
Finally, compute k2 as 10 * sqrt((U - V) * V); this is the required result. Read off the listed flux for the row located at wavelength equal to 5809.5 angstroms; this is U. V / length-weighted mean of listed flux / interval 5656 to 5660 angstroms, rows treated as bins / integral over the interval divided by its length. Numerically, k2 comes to 37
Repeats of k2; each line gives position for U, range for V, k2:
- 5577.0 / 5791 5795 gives 45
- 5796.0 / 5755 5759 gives 32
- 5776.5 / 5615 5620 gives 79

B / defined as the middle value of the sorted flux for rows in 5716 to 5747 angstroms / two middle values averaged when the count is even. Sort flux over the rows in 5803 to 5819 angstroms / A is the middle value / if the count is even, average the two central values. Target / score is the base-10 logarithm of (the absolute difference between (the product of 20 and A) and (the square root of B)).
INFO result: 2.494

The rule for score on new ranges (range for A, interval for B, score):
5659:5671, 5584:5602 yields 2.497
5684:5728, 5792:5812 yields 2.500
